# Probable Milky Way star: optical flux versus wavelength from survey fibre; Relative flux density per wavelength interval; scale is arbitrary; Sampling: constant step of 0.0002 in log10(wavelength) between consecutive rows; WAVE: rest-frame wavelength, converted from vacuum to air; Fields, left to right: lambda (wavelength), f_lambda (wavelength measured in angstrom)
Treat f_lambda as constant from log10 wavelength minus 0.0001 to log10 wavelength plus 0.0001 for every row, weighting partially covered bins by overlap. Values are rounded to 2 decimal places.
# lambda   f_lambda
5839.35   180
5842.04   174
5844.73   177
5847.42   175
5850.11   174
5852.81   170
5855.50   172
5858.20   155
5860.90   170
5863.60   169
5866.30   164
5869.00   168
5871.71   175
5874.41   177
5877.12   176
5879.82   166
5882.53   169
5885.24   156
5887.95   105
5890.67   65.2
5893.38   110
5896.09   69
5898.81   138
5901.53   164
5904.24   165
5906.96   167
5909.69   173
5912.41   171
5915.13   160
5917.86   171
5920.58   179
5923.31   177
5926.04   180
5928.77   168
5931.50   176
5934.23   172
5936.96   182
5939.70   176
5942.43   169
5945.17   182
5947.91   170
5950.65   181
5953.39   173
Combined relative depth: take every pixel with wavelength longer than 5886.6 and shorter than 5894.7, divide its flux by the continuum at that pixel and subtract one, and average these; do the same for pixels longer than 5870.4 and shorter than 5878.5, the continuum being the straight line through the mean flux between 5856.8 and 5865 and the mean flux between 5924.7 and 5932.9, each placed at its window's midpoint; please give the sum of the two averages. -0.39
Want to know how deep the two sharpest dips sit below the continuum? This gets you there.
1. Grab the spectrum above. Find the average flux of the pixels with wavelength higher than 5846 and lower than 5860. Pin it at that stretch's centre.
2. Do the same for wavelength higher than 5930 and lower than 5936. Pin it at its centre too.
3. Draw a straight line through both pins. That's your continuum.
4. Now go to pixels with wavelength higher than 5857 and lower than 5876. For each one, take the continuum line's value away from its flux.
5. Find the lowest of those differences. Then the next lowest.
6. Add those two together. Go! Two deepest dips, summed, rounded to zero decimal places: -21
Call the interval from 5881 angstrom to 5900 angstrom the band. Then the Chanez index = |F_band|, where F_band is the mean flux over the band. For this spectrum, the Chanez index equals 116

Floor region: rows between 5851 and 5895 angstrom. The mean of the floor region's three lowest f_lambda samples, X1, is 93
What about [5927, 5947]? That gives 170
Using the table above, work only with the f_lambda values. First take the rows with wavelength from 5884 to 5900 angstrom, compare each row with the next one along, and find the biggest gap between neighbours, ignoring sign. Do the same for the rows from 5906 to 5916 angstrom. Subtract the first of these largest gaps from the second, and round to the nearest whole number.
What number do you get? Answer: -58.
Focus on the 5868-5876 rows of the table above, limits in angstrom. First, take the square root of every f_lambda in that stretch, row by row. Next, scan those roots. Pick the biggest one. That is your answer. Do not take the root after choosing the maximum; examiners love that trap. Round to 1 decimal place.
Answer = 13.3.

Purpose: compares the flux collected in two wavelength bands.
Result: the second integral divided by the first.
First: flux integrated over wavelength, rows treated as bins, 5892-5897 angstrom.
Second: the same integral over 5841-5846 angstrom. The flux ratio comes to 1.9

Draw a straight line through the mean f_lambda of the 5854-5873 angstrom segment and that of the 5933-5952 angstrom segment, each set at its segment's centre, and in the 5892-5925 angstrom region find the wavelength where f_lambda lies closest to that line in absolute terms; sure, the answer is 5909.69 angstrom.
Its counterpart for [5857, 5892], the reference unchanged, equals 5869.00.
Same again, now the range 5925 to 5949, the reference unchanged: 5939.70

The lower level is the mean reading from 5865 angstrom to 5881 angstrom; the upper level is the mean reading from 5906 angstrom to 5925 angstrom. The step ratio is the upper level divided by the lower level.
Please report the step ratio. 1.00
